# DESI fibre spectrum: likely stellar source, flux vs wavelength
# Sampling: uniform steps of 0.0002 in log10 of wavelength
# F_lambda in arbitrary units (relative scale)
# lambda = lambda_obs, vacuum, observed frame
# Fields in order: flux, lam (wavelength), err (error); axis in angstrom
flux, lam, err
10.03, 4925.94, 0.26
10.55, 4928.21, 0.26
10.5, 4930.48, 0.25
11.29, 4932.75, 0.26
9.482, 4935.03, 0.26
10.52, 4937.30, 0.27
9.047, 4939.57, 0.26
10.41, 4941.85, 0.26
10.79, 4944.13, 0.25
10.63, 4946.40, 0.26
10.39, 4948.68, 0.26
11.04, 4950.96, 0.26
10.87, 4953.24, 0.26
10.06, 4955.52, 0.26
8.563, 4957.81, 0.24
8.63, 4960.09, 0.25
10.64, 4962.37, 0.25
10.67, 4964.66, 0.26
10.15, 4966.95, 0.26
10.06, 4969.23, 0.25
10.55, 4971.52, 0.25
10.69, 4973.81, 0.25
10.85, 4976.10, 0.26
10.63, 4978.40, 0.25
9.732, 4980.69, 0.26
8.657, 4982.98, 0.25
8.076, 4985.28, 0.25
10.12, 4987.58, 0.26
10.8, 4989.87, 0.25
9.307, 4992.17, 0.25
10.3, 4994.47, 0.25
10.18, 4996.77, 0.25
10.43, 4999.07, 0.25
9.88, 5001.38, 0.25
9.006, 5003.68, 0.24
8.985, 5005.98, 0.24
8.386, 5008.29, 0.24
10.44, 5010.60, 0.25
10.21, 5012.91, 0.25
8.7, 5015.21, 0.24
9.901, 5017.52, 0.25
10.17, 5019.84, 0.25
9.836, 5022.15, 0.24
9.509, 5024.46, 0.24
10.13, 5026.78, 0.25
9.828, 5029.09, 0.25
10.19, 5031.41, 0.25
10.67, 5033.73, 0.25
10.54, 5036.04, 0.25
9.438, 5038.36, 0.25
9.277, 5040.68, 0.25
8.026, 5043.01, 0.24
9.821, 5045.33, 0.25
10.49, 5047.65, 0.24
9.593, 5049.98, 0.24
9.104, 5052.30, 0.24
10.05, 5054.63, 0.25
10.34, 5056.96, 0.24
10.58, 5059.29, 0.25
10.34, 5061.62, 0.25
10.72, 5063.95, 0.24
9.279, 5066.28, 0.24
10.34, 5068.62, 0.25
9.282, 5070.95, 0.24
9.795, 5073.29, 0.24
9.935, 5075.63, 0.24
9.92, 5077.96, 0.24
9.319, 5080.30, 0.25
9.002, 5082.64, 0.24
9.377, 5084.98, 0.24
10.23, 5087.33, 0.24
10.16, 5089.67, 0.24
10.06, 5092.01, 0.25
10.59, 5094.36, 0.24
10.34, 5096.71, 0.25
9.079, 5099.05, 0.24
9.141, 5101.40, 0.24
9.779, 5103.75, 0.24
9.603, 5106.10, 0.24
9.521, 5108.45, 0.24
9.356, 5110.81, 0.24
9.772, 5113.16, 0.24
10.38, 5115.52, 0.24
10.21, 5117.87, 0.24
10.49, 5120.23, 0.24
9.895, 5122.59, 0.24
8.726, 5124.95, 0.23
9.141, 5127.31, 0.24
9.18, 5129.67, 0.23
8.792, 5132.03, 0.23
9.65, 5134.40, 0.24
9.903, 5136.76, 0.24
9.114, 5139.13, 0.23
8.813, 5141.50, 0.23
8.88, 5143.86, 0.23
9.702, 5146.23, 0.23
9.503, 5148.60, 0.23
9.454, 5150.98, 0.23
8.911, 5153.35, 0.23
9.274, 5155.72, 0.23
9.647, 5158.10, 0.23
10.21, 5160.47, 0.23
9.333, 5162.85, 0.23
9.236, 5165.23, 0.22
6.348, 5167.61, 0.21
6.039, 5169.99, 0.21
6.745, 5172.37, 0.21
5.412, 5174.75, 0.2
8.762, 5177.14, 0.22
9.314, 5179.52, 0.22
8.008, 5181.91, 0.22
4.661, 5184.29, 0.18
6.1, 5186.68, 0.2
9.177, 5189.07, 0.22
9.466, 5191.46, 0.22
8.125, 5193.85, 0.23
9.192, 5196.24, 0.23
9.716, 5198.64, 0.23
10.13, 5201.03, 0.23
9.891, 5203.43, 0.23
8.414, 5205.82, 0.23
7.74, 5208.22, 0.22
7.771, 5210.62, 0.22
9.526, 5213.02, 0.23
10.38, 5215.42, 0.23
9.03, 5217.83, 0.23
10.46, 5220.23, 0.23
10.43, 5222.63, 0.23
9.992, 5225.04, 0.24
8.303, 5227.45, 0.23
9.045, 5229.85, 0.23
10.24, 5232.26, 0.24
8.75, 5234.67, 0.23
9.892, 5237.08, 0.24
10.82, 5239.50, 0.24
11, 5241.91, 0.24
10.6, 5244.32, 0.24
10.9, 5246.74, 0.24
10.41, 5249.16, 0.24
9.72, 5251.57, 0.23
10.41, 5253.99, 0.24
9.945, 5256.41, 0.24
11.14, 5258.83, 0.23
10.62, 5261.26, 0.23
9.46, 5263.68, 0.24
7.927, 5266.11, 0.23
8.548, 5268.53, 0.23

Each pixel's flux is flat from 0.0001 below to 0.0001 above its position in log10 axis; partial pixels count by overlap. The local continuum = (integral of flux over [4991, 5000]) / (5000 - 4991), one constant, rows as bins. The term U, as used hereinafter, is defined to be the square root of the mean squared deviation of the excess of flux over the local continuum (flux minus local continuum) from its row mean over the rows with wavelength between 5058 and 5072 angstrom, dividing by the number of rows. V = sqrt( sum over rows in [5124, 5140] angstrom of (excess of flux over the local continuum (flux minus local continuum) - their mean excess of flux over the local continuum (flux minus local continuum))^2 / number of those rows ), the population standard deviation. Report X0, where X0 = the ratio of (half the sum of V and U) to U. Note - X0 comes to 0.837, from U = 0.59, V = 0.4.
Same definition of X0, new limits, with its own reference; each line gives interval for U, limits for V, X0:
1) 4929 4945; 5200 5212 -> 1.221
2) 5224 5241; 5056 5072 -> 0.831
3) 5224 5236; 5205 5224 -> 1.236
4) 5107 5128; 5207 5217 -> 1.522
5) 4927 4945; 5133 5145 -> 0.821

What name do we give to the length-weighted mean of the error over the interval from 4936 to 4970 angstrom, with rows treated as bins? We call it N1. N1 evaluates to 0.257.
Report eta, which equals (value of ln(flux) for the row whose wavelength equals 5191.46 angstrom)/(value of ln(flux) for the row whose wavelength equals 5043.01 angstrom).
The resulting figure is 1.079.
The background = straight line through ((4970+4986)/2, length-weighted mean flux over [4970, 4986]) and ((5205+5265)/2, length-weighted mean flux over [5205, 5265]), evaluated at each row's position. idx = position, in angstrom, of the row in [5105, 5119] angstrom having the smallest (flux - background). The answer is 5110.81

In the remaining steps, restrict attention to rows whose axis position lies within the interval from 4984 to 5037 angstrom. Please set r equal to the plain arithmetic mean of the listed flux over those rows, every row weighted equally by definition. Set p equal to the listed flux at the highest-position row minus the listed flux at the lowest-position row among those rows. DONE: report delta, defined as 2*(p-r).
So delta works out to -15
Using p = 2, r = 9.8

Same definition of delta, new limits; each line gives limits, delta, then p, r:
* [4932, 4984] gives -26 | -3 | 10.2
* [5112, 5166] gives -20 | -1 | 9.5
